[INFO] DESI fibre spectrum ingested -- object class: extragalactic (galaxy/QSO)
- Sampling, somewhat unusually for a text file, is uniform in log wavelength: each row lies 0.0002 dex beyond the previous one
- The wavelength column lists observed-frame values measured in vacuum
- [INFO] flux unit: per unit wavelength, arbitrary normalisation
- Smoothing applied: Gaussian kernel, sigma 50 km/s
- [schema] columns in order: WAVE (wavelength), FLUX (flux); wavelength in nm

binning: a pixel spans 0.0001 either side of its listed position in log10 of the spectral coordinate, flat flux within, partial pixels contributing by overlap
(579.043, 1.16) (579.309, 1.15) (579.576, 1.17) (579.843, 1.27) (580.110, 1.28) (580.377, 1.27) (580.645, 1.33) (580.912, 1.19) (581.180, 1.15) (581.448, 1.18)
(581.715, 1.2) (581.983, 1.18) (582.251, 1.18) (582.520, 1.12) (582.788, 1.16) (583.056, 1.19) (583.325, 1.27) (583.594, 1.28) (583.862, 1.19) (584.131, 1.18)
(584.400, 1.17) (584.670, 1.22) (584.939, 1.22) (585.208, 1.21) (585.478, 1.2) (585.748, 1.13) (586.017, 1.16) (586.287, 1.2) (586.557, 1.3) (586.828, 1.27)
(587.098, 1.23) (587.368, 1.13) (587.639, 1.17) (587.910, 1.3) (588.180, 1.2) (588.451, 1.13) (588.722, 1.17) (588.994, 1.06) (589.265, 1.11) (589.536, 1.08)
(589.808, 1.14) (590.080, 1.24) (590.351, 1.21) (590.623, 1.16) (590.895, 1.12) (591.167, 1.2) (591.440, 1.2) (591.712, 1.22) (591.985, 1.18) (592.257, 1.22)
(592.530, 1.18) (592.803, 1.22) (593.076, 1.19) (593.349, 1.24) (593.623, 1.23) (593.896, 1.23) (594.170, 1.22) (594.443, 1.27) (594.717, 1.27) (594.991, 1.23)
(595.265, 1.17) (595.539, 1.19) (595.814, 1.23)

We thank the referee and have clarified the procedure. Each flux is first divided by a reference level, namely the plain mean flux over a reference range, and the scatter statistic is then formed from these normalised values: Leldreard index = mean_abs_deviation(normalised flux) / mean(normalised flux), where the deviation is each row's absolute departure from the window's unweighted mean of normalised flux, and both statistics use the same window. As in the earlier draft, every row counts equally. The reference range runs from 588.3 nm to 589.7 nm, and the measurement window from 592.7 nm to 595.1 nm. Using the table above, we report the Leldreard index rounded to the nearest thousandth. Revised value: 0.014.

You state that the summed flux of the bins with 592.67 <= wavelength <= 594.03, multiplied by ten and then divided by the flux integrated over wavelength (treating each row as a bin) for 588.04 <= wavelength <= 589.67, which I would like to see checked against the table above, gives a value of 33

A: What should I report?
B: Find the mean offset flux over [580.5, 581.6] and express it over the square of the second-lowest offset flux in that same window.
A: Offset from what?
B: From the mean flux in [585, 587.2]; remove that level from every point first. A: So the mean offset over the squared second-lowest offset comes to 0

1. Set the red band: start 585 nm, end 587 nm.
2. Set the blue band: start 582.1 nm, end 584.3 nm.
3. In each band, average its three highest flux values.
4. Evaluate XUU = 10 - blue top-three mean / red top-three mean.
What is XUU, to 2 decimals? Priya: 9.01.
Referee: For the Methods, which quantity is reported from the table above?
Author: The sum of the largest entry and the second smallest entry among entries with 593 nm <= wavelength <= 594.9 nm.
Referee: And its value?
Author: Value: 2.49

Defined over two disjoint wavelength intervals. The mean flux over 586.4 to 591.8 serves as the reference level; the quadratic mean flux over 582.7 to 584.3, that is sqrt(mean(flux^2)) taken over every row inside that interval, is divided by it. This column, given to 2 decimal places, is 1.03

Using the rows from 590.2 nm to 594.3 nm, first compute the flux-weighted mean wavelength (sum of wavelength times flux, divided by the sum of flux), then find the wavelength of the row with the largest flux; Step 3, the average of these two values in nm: 592.81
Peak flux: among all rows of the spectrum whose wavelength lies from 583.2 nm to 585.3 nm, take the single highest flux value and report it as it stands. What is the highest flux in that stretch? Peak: 1.28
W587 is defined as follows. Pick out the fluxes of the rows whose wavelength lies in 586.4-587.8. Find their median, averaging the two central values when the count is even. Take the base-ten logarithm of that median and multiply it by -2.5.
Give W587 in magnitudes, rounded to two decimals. -0.22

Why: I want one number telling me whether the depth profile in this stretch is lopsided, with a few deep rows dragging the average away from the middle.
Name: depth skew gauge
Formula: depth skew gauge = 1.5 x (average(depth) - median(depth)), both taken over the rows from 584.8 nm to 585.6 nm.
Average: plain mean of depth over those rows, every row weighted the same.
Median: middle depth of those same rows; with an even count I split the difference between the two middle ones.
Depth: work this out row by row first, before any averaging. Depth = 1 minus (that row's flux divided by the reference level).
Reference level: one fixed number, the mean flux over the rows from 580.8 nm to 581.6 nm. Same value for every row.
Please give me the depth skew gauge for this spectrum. 0.000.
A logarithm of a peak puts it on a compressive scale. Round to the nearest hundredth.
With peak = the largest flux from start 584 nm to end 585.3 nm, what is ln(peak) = 0.20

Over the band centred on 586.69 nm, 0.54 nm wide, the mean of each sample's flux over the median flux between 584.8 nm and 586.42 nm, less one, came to 0.07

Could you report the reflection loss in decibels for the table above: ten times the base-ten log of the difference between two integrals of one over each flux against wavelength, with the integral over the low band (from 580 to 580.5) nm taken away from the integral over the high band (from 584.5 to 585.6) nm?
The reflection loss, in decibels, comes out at -3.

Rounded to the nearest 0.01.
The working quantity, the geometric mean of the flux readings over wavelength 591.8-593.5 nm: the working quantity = 1.20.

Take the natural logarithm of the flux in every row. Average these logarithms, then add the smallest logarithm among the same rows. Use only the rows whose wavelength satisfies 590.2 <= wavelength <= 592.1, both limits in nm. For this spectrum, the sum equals 0.28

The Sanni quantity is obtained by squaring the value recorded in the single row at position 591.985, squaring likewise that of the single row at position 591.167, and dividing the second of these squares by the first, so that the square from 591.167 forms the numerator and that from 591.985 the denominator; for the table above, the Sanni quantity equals 1.03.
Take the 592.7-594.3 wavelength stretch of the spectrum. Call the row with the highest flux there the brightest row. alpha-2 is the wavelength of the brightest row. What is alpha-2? 593.349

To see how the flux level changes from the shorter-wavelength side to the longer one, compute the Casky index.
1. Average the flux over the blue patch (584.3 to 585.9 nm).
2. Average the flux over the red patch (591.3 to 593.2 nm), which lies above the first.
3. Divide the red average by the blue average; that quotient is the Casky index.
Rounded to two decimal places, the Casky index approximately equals 1.01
